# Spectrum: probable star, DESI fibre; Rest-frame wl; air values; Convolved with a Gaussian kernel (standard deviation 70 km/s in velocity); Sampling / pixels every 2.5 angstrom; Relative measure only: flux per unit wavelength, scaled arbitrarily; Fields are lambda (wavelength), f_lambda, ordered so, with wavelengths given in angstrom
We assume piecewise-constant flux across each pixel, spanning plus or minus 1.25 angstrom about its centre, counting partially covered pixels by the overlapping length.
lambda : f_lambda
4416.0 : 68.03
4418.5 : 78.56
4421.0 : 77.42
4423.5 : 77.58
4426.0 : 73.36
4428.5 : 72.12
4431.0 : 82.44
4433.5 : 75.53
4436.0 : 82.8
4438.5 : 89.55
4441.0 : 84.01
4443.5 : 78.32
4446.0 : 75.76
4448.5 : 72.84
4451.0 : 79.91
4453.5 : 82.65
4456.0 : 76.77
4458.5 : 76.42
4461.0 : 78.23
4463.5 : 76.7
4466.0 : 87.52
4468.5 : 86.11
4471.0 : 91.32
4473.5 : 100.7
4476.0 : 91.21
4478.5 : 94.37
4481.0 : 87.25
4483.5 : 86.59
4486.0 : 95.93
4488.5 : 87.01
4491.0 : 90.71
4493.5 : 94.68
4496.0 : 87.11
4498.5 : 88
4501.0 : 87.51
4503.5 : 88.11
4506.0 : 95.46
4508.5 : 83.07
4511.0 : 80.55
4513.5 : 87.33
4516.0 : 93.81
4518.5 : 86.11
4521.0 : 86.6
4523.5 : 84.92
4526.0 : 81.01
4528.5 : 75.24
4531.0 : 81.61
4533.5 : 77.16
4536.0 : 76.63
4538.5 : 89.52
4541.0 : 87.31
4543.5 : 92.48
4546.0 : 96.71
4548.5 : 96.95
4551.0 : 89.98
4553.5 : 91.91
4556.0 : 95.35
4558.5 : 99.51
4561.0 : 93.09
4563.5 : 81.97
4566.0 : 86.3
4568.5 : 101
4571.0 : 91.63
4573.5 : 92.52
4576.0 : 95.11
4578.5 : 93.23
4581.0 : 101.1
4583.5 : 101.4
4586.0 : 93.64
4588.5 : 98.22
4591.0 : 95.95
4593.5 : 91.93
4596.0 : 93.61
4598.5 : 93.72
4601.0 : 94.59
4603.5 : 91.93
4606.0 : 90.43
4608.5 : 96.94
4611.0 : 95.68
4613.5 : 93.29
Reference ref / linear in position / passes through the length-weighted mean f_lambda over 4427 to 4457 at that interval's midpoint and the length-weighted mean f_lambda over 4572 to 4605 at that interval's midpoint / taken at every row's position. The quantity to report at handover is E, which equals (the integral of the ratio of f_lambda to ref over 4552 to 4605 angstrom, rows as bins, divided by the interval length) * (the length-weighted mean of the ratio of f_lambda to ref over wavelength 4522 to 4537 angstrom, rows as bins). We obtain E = 0.90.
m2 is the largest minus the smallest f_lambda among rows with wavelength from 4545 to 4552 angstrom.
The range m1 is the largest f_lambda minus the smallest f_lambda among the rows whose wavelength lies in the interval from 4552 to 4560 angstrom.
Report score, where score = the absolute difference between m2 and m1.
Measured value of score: 0.6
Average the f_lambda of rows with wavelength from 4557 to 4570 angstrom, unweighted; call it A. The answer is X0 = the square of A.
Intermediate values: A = 92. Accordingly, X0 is 8533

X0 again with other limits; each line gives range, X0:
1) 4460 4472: 7052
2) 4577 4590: 9510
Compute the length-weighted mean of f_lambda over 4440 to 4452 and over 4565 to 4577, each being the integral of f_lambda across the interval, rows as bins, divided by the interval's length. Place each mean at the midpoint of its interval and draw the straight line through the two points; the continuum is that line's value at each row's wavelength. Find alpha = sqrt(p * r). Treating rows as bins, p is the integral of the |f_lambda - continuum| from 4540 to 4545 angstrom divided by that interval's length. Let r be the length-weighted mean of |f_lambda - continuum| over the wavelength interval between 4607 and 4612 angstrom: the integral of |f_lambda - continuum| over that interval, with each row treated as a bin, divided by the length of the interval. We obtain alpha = 2.36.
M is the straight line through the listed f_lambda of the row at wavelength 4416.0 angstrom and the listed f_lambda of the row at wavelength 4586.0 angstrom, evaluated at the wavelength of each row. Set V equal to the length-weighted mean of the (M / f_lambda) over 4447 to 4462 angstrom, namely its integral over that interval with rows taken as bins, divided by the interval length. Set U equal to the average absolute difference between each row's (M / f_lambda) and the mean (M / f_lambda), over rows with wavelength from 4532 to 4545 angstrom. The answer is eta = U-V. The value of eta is -0.879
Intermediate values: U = 0.072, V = 0.95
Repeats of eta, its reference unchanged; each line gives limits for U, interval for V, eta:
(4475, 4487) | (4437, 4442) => -0.793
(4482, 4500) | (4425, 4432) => -0.893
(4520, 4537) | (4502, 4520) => -0.888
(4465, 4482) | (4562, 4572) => -0.980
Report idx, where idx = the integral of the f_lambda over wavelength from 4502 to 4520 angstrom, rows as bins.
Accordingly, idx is 1580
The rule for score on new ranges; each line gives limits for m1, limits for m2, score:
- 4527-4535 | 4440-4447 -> 1.9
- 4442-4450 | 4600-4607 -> 1.3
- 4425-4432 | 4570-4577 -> 6.8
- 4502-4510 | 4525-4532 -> 6.0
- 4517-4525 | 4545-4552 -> 5.3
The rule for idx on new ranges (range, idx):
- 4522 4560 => 3336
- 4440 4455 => 1182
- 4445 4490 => 3822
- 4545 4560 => 1425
